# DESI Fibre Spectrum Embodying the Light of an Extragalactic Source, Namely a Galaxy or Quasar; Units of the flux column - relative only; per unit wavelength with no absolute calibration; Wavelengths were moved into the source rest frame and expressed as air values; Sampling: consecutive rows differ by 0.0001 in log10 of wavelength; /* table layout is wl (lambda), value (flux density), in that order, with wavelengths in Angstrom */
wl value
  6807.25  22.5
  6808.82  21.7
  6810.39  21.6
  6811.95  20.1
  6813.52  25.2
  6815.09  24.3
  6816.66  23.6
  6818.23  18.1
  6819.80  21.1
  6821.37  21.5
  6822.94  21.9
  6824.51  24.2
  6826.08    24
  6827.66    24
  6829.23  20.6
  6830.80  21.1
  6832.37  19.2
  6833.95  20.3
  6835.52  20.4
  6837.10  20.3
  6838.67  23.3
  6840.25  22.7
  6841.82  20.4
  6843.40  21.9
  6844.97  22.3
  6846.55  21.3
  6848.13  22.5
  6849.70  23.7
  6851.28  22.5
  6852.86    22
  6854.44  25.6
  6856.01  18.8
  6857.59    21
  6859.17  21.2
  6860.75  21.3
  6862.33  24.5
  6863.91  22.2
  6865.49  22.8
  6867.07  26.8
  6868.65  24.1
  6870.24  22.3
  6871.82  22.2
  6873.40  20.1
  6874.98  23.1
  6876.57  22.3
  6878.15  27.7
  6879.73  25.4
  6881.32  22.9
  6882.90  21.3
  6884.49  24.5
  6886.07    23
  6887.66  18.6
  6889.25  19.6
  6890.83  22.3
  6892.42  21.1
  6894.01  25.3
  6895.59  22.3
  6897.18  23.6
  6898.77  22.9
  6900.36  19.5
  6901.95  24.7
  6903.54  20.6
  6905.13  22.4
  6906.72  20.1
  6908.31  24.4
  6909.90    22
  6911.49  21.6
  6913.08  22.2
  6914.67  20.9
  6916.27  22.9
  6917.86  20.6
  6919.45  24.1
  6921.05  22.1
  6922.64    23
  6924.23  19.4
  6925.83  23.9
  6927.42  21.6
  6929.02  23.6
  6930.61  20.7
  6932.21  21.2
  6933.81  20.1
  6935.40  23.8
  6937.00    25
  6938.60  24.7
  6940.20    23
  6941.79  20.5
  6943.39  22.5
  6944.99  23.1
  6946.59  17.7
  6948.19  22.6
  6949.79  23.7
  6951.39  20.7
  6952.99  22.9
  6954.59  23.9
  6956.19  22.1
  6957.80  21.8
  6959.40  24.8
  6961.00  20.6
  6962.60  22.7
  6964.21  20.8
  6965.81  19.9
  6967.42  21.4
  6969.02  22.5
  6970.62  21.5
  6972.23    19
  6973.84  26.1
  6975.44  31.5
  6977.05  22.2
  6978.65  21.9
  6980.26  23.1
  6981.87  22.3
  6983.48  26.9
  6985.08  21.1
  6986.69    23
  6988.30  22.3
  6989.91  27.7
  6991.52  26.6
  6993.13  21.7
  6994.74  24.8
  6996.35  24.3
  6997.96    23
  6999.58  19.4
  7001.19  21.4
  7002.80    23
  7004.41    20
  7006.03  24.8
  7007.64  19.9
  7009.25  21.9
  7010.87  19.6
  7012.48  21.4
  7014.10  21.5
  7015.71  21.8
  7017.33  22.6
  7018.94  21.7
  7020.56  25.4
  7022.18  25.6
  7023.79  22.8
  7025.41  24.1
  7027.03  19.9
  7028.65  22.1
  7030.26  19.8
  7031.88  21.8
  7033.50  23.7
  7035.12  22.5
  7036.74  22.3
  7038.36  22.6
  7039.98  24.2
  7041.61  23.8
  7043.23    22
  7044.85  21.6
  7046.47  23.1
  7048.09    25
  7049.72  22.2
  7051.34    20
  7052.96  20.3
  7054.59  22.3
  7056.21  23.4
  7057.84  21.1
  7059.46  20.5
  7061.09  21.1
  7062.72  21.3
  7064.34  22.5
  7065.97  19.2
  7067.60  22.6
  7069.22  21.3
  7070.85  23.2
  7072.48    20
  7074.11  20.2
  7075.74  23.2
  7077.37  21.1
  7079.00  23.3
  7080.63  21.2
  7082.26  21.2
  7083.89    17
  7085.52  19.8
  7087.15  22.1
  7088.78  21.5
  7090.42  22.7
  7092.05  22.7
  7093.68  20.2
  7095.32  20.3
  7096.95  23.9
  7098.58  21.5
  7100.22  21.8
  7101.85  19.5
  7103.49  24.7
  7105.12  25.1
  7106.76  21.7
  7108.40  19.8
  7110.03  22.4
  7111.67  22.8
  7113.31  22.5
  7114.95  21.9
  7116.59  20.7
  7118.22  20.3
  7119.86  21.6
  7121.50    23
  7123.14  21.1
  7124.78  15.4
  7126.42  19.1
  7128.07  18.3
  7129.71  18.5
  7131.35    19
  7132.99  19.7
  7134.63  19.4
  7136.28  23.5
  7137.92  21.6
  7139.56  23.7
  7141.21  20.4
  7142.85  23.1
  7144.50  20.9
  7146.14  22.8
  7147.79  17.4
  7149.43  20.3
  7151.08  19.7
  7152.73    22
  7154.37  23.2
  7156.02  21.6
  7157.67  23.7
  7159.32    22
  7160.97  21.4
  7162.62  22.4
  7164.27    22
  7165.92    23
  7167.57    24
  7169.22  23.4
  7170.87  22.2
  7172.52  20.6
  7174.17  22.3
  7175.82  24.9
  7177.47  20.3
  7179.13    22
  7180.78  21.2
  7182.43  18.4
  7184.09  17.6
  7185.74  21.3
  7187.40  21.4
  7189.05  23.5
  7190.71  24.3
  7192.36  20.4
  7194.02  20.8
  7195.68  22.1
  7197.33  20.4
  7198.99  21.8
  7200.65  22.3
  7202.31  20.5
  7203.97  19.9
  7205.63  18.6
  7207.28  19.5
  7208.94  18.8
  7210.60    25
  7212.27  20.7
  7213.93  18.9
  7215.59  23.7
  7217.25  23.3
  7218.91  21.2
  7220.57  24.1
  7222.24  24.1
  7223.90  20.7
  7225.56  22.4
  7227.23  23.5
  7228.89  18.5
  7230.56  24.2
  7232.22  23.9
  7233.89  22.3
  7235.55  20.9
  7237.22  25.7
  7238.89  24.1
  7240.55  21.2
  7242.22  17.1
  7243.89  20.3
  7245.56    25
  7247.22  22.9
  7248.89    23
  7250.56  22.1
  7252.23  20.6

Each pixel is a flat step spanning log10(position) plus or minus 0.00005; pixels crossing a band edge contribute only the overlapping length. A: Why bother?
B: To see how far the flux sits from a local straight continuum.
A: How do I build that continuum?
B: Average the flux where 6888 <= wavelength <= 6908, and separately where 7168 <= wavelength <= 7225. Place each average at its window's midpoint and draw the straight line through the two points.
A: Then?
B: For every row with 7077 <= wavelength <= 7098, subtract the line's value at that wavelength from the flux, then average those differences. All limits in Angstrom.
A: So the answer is -0.4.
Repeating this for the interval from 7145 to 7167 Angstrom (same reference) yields 0.1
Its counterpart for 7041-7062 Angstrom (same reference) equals 0.3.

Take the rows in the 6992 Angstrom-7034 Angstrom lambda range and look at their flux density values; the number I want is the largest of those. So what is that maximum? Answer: 25.6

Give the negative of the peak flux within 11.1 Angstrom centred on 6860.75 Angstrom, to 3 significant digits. -24.5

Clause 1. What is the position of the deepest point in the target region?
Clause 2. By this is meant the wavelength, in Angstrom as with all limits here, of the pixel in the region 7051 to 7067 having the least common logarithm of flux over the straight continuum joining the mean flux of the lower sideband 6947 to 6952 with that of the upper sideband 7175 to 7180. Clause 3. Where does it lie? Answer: 7065.97 Angstrom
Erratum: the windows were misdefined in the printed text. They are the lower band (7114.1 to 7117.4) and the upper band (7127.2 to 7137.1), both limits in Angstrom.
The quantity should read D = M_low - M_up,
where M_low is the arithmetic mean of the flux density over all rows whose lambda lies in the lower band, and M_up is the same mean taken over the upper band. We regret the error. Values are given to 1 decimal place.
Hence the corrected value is 1.6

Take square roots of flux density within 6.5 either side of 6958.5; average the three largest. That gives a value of 4.88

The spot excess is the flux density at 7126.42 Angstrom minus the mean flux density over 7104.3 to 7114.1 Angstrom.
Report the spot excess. -3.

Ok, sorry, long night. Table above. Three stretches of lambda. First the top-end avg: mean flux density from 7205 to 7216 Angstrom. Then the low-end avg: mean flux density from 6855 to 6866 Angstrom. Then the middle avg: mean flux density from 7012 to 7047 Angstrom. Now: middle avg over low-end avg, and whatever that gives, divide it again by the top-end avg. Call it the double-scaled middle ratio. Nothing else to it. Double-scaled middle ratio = 0.0502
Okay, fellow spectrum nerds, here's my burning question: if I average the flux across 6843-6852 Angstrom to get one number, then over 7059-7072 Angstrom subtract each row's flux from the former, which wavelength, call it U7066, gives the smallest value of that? 7070.85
